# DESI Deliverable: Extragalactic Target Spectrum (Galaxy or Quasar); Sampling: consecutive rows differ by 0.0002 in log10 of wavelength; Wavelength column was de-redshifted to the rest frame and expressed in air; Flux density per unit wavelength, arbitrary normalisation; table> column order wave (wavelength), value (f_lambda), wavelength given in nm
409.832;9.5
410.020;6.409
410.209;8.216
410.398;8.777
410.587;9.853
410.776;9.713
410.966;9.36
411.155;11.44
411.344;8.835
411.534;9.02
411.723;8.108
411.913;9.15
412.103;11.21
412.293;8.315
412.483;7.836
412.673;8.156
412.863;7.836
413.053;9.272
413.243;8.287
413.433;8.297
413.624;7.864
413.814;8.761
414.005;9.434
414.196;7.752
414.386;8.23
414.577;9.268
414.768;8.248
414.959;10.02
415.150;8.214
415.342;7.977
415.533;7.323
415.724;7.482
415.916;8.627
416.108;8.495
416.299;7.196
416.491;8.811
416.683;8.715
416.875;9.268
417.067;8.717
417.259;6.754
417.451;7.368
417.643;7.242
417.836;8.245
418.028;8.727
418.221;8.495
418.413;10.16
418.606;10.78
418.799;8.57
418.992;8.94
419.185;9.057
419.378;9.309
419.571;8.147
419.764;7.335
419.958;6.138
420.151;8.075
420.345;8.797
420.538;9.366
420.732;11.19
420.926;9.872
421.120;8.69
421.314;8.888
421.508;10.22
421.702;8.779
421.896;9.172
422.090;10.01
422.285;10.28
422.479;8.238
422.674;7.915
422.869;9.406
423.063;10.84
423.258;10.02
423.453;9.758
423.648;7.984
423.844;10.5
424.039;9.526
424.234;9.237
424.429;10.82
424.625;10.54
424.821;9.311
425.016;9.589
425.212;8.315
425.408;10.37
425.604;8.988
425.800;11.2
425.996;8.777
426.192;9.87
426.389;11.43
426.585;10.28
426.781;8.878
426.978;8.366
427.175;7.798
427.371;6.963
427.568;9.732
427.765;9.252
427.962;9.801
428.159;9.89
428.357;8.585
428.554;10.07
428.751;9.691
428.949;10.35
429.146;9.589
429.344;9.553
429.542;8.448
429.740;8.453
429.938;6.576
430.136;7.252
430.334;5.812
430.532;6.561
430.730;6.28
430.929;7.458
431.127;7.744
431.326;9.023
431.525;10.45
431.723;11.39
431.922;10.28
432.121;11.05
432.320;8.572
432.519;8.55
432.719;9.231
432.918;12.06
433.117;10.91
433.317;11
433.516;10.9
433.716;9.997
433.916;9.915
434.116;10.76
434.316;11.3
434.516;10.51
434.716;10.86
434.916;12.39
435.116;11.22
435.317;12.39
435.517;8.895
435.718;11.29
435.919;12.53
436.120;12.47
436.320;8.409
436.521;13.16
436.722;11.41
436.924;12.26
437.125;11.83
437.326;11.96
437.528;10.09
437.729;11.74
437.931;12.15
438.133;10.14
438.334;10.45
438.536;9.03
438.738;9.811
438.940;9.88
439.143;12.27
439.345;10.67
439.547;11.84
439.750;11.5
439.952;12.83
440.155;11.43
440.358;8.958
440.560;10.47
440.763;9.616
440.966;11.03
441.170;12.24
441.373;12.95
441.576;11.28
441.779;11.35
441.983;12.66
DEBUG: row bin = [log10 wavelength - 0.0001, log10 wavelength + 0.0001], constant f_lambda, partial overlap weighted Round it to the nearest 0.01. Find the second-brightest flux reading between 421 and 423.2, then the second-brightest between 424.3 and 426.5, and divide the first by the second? 0.92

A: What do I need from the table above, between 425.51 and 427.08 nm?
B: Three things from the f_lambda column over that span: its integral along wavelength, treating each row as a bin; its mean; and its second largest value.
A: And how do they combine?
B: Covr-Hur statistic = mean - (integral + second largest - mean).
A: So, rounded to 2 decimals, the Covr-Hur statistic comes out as -7.02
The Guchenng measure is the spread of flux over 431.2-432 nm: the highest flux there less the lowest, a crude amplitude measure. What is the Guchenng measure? 2.4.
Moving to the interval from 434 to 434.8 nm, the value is 0.8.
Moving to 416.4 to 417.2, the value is 0.6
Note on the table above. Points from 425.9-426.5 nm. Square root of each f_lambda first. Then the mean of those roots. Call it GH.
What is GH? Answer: 3.16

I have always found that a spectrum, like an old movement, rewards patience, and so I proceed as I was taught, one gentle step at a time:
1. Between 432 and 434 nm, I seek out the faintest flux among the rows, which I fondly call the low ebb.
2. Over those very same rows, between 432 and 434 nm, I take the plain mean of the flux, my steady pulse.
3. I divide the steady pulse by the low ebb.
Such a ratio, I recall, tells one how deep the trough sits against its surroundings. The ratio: 1.20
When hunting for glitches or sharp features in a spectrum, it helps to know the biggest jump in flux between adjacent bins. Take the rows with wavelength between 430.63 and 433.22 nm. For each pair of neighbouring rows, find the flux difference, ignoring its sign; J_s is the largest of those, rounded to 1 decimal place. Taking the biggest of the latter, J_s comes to 2.8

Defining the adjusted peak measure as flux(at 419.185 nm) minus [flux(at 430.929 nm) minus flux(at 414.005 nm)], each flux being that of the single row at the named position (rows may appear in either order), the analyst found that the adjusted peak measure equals 11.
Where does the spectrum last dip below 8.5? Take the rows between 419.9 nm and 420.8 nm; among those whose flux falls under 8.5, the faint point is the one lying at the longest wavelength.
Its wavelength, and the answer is 420.151 nm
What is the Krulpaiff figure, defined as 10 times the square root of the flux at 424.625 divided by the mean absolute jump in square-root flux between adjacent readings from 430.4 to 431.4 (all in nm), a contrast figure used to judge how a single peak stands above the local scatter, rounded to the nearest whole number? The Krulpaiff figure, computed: 235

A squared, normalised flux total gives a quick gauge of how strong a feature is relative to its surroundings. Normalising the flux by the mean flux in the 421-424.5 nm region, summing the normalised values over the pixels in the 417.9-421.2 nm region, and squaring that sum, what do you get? 257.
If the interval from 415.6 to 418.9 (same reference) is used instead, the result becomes 231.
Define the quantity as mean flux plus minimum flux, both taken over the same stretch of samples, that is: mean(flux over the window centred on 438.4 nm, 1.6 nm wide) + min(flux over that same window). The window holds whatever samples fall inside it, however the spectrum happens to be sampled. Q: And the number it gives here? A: 20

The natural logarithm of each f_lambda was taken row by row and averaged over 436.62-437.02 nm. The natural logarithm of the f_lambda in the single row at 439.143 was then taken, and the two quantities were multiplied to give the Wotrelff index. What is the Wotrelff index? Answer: 6.2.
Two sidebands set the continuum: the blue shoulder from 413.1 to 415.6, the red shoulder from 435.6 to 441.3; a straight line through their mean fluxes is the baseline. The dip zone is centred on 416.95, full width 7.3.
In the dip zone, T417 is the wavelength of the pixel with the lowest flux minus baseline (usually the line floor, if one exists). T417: 419.958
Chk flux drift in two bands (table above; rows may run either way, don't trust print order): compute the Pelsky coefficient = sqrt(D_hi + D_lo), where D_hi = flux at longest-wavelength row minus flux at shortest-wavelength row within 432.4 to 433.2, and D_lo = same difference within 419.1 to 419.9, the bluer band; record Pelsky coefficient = 0.80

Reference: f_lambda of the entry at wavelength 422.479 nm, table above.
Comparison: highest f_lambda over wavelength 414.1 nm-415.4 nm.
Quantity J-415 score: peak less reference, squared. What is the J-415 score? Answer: 3.2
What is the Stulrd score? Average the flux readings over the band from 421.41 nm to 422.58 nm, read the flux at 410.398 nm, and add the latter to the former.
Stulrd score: 18.2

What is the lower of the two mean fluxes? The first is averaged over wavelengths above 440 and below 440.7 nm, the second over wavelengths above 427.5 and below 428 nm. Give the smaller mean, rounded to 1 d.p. 9.6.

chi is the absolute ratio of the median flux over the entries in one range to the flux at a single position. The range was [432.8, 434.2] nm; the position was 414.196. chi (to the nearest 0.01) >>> 1.41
